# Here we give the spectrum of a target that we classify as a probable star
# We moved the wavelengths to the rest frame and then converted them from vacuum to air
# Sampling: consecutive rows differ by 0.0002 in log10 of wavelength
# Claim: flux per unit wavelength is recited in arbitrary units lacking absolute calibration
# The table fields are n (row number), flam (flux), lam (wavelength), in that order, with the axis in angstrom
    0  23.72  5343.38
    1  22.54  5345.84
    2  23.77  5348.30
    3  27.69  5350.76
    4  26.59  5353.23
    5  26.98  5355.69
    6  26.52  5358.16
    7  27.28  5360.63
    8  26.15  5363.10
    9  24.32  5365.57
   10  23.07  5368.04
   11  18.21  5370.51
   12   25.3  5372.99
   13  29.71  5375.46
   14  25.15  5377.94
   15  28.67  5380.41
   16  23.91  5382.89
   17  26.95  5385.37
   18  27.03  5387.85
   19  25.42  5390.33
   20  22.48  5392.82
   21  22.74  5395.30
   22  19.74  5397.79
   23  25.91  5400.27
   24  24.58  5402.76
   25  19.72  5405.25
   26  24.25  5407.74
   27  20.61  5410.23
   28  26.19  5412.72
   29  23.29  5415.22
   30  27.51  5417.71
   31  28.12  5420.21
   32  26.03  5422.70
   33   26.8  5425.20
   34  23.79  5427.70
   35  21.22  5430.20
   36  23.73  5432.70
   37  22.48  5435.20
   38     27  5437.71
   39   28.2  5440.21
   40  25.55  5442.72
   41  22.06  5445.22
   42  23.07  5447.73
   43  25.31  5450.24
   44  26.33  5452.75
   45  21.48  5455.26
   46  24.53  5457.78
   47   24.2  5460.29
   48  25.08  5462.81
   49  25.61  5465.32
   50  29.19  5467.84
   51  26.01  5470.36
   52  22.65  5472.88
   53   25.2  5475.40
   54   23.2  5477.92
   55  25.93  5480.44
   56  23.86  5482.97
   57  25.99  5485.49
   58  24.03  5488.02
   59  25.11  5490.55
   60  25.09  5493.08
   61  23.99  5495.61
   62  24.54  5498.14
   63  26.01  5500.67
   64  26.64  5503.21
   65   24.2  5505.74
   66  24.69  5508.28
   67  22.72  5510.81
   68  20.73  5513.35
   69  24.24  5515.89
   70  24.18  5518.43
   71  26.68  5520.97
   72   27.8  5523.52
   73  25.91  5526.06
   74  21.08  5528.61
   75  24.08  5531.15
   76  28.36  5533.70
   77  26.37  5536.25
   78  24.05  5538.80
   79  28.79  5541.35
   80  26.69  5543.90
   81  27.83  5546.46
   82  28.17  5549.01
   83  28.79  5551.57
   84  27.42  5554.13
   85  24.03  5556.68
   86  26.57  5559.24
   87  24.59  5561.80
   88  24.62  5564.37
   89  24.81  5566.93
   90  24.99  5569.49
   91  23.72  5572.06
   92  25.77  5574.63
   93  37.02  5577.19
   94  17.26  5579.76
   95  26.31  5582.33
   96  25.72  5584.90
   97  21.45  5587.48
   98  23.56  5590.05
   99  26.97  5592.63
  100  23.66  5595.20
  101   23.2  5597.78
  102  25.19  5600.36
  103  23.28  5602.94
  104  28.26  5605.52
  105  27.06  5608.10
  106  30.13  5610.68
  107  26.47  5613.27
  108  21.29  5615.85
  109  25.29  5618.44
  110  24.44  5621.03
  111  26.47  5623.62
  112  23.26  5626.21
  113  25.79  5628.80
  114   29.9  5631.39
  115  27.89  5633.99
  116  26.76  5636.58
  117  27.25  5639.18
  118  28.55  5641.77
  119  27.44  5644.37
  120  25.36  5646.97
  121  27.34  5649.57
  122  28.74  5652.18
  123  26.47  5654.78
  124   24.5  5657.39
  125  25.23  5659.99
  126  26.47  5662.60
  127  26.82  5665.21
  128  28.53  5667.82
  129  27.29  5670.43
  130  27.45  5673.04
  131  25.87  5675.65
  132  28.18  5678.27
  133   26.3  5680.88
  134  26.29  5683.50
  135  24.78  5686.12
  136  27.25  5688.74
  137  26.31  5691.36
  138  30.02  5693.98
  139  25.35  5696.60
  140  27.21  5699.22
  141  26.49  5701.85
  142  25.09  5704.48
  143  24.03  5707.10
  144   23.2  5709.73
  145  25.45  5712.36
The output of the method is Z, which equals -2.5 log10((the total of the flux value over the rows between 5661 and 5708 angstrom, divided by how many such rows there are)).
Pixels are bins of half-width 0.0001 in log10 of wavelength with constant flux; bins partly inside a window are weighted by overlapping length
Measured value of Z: -3.56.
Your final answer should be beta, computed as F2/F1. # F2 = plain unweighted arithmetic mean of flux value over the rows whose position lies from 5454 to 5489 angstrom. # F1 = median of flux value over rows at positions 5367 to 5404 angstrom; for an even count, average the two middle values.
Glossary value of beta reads 0.99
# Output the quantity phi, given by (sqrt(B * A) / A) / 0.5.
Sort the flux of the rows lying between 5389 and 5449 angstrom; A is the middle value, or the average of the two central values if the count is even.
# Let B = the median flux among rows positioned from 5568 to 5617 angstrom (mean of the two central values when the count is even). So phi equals 2.05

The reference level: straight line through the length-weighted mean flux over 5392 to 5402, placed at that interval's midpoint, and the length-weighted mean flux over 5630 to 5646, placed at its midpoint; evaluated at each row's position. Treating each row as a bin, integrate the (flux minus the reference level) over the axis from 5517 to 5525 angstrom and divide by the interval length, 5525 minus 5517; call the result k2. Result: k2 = 0.7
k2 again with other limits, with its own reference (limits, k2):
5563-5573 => -1.9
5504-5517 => -1.8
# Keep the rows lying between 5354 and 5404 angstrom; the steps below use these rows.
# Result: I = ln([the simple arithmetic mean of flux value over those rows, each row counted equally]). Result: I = 3.22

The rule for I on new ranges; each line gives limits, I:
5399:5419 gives 3.18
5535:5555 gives 3.31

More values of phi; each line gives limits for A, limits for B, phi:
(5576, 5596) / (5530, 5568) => 2.07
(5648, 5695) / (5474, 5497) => 1.94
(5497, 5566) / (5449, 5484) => 1.97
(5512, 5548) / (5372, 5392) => 2.00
